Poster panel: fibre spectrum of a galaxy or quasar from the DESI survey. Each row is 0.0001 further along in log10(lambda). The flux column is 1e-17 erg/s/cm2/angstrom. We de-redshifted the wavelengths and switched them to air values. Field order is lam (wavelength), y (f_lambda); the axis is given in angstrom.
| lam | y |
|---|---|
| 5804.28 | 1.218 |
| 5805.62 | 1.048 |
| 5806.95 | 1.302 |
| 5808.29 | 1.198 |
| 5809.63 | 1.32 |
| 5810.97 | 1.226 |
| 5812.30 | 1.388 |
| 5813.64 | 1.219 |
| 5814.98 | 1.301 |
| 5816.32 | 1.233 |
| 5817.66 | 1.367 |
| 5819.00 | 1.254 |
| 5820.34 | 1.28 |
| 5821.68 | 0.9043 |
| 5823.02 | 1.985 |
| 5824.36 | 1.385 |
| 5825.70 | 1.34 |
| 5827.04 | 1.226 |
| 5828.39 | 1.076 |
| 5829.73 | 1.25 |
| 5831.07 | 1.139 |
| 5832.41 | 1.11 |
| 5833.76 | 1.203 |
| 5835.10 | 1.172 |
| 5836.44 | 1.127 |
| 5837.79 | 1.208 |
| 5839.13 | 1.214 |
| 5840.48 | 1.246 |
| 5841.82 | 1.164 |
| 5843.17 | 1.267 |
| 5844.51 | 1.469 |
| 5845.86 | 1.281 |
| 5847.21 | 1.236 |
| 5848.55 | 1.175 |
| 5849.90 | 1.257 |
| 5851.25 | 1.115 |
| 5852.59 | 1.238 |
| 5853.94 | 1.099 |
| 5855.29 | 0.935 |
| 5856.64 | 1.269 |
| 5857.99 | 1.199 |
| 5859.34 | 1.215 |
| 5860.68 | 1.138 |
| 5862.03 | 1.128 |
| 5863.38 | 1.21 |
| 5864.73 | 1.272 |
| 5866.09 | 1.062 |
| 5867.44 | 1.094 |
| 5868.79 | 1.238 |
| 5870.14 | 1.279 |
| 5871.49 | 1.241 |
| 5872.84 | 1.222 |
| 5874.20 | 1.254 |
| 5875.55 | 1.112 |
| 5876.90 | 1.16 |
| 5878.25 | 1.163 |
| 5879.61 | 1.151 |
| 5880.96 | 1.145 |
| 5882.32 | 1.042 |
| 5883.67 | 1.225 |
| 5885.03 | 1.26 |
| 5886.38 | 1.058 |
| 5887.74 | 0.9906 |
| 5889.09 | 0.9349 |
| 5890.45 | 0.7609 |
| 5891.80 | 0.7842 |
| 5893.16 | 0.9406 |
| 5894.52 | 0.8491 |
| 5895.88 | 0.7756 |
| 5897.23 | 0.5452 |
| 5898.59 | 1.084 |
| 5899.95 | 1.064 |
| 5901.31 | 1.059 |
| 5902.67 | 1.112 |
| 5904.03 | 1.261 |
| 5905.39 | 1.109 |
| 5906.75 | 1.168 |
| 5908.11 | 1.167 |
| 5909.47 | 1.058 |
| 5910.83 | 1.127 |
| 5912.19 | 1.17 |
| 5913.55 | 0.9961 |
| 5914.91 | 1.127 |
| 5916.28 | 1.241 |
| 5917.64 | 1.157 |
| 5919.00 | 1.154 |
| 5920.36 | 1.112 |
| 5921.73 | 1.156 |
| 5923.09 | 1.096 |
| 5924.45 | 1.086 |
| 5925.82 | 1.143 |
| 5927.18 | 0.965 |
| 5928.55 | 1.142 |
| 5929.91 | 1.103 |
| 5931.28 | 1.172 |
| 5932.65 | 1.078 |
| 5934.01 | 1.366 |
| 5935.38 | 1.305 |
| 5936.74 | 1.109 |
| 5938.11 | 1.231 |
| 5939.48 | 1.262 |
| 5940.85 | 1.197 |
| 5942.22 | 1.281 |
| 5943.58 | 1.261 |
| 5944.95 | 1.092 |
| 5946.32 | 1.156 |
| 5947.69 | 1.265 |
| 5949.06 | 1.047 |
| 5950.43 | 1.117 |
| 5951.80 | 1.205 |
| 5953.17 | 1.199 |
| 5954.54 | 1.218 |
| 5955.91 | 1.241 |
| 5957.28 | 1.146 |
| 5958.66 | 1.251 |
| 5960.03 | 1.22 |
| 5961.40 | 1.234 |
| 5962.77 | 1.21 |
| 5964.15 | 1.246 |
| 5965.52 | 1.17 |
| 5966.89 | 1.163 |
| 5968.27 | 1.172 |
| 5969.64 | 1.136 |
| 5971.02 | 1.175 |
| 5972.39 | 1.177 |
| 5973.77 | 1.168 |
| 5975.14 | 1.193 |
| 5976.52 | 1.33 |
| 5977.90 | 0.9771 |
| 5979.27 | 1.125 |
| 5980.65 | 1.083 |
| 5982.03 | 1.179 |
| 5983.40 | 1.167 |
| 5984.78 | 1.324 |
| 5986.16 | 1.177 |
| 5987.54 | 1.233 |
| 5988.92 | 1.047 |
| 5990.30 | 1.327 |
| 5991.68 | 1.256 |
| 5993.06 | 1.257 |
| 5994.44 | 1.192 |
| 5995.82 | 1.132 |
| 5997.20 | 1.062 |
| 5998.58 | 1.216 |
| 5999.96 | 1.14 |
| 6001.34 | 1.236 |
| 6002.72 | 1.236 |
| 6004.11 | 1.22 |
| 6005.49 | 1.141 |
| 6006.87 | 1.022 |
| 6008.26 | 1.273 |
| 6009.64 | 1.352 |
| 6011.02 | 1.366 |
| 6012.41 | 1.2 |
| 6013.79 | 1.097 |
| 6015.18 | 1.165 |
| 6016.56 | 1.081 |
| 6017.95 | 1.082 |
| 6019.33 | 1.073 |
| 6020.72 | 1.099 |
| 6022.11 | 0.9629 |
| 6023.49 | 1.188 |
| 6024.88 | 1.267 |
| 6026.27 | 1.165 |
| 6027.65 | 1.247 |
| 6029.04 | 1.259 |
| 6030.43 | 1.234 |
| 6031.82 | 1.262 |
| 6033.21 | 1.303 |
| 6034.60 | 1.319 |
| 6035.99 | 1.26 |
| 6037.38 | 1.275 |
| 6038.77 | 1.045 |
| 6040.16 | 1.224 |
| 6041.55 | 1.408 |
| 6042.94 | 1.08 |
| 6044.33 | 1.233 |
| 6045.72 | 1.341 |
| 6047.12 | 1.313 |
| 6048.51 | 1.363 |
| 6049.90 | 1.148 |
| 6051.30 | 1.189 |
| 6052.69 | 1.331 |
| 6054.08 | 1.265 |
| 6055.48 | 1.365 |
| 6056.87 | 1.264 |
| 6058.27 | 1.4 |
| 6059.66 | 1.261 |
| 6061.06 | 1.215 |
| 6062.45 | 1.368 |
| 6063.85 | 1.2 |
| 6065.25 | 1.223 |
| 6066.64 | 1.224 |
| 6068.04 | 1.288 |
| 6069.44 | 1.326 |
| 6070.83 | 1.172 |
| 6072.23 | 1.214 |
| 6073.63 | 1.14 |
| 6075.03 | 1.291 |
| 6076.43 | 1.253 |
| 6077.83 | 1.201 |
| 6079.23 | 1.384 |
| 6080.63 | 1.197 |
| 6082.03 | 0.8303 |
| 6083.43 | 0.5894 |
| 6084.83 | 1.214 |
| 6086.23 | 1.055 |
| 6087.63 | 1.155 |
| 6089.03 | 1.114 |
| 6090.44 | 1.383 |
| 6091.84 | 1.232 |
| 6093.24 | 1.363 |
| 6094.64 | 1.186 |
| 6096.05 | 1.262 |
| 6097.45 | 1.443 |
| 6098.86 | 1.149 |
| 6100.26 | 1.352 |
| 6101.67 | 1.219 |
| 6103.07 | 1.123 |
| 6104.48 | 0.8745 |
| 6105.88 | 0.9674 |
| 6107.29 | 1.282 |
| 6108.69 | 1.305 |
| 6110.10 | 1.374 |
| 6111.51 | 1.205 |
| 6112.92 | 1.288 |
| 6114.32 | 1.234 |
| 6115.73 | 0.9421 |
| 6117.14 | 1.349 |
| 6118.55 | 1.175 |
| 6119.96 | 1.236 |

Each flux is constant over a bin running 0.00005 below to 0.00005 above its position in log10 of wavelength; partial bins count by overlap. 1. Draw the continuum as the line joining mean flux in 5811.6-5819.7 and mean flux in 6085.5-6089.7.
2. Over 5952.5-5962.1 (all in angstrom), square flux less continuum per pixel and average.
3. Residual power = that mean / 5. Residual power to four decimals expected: 0.0003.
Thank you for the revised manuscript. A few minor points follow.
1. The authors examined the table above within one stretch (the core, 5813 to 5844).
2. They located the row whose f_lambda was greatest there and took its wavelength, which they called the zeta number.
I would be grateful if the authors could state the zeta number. 5823.02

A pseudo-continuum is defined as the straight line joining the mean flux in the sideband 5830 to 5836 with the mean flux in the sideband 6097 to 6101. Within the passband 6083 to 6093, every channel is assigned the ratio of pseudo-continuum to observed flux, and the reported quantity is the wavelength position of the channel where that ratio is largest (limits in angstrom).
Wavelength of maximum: 6083.43 angstrom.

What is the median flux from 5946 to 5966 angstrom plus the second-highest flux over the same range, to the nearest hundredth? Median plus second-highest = 2.46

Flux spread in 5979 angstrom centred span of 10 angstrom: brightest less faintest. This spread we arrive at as 0.35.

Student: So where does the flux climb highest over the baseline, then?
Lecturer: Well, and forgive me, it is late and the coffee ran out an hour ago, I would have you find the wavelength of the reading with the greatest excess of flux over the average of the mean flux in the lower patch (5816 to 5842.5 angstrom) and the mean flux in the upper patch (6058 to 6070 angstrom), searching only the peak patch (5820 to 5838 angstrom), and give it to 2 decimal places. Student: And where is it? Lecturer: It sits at 5823.02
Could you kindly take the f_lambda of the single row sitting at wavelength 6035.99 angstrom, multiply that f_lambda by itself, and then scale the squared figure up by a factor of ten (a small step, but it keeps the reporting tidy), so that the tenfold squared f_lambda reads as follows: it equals 16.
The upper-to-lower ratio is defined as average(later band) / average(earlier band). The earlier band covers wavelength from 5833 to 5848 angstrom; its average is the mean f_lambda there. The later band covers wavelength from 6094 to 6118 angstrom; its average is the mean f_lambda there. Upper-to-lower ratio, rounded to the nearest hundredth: 0.98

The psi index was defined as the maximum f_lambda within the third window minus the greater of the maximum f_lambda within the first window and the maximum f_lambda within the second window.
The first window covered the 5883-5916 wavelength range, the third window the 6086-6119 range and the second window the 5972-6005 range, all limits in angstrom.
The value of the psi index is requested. 0.11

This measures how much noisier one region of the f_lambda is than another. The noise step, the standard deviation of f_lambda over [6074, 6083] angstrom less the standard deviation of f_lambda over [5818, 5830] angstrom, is -0.10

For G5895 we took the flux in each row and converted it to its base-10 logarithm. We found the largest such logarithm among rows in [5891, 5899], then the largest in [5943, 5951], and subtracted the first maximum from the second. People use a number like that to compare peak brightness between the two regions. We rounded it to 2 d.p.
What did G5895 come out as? 0.07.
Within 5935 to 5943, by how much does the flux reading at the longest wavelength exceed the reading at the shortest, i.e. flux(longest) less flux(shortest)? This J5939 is -0.02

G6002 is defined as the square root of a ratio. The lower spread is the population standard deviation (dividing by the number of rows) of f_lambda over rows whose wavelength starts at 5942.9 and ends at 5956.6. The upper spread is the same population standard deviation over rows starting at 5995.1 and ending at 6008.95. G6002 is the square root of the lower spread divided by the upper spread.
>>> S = 0.95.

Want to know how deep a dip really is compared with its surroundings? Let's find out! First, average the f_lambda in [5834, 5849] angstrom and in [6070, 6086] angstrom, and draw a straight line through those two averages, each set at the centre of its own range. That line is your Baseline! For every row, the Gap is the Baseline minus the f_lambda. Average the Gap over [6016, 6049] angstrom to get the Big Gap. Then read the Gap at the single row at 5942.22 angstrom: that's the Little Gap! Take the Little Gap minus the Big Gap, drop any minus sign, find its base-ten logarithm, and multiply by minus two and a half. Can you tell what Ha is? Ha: 3.7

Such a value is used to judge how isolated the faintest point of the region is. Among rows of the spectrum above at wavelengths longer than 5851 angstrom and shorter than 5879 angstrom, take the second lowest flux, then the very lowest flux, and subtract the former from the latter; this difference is -0.13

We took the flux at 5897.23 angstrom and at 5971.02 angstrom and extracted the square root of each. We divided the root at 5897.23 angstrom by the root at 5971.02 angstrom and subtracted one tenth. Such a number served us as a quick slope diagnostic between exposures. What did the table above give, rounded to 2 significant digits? 0.58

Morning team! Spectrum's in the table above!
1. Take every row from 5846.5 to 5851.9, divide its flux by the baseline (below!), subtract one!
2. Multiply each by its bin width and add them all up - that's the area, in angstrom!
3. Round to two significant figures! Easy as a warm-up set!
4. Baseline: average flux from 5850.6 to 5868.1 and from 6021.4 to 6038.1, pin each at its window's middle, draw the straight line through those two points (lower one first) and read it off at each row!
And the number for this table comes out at 0.23 angstrom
